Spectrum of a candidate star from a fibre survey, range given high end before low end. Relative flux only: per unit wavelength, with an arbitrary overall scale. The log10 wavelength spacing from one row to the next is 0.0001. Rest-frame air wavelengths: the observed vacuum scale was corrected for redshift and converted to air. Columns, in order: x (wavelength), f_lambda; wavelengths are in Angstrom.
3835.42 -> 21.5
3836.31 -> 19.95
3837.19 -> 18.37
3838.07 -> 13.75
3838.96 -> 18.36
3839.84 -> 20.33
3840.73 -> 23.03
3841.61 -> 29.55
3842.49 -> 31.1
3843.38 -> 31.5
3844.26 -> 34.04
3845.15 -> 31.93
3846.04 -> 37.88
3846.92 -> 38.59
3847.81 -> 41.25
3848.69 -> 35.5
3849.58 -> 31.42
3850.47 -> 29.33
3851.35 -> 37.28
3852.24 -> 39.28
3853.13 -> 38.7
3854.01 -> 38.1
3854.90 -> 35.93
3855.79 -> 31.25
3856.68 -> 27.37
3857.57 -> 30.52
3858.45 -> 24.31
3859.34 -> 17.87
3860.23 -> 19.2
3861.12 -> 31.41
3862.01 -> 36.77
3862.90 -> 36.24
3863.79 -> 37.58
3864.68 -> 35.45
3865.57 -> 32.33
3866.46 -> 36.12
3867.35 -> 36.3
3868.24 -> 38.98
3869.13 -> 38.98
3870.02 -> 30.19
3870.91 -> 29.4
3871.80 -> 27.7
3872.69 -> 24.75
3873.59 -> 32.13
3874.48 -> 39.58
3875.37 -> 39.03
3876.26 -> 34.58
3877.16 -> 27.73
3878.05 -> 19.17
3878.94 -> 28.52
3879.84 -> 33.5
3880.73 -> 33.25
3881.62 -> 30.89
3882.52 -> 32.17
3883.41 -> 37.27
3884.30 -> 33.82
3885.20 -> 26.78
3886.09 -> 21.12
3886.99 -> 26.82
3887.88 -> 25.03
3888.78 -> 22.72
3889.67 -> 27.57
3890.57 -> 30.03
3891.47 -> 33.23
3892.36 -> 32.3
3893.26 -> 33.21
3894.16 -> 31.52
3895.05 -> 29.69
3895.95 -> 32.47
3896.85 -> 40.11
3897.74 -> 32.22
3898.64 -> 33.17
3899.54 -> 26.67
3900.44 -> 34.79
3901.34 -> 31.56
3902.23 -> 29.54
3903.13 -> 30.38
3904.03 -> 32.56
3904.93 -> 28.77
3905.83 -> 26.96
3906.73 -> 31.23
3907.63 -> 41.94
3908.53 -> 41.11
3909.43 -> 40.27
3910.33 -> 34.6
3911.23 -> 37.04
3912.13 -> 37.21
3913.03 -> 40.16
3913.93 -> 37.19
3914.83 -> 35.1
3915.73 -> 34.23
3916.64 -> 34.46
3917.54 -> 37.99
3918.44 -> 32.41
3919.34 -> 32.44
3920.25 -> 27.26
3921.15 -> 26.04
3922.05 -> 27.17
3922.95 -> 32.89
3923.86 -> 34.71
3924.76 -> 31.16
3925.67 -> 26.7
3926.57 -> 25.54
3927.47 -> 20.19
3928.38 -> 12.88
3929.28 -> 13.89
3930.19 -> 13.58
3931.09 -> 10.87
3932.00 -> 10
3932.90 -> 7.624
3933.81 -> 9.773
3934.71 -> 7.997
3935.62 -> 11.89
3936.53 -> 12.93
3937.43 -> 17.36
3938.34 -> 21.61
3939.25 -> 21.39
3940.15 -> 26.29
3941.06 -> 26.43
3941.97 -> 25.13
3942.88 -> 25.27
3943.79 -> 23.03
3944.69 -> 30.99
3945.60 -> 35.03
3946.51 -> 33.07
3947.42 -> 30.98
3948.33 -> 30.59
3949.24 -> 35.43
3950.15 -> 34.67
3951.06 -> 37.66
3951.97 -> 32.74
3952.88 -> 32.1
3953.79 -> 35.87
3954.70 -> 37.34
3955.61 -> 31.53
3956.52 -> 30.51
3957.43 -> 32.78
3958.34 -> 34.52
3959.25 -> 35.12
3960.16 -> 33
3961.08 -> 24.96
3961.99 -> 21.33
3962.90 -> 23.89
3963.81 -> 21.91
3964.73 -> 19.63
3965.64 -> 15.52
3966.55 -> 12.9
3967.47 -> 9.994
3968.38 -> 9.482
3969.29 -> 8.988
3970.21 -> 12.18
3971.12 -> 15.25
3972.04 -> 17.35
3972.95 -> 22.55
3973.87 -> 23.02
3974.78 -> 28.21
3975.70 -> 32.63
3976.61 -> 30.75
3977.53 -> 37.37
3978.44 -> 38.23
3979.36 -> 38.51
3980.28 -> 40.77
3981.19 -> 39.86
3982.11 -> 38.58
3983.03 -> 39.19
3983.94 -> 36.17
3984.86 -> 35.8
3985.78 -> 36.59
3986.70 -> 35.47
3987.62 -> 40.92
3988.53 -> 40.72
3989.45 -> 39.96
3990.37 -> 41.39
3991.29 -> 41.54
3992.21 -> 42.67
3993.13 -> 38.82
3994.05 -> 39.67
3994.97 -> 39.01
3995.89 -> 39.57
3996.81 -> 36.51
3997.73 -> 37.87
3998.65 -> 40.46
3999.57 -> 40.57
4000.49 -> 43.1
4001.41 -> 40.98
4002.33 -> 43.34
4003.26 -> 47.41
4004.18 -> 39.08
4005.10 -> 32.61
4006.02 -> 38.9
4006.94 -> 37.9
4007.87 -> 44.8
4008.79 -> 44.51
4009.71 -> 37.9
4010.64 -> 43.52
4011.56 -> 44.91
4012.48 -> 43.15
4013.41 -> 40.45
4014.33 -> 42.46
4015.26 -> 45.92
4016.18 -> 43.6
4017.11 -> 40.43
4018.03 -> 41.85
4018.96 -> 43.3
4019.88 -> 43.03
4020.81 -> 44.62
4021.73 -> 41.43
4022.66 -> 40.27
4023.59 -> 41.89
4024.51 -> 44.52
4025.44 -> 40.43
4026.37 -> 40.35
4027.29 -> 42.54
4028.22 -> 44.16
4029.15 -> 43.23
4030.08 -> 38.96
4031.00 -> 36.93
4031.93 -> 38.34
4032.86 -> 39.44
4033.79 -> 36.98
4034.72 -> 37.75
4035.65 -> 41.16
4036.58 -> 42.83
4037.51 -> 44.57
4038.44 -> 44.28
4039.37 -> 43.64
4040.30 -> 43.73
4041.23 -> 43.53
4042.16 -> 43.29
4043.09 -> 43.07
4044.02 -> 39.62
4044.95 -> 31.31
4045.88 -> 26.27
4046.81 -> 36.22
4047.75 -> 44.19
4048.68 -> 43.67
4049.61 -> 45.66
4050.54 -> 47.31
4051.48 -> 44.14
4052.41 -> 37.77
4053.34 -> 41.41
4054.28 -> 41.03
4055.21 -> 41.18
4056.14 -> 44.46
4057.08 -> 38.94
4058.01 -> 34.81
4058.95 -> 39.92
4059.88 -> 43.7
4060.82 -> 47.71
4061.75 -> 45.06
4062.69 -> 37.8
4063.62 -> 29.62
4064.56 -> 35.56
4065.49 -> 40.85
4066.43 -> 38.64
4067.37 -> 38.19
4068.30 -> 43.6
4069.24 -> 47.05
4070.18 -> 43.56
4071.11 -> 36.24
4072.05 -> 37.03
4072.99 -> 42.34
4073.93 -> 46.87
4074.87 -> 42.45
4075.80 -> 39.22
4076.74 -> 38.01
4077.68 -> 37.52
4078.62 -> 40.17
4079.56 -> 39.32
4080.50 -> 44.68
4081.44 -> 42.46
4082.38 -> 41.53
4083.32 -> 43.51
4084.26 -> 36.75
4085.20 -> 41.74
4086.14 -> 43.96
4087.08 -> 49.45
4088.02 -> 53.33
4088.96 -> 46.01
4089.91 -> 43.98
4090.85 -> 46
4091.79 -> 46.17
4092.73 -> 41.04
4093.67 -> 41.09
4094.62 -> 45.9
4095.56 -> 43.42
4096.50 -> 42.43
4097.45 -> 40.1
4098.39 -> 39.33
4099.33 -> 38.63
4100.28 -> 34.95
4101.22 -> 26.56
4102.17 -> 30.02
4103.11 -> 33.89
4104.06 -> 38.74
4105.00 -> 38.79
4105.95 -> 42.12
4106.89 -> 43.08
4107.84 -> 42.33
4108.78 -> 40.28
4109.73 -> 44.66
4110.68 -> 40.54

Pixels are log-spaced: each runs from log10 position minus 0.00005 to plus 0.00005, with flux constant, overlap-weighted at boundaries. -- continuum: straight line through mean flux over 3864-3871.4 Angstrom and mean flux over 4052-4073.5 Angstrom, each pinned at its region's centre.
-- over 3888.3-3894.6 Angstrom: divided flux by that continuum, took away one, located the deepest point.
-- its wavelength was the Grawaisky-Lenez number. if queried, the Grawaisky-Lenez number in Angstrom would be 3888.78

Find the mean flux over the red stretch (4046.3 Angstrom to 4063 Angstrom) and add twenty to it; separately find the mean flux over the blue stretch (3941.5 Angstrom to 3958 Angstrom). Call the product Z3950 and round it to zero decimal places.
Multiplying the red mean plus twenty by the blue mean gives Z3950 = 1978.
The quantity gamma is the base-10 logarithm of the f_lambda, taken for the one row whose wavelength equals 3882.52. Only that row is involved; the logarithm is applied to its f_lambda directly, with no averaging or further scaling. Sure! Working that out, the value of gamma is 1.51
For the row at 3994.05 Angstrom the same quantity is 1.60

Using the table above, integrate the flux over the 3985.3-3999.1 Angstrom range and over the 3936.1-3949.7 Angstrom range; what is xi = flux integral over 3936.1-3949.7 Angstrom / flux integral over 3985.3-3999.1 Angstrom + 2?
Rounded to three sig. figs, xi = 2.66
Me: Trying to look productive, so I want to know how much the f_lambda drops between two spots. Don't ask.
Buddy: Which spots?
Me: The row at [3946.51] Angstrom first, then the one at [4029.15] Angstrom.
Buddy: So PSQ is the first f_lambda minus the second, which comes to -10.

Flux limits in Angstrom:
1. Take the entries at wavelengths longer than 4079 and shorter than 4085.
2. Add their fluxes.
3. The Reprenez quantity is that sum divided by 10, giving 25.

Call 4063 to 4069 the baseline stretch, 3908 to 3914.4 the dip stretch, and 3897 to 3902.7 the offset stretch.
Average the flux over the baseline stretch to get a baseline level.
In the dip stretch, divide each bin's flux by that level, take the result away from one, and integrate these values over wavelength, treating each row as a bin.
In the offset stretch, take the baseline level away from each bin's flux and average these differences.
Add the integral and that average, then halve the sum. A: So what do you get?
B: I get -3.2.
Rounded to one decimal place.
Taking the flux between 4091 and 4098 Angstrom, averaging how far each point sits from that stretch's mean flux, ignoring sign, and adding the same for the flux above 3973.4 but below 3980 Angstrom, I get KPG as 6.6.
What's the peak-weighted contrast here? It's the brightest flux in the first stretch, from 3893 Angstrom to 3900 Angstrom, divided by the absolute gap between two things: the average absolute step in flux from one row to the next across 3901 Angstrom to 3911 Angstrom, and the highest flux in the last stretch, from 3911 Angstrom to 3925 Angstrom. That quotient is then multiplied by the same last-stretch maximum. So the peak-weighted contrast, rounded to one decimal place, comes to 43.7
